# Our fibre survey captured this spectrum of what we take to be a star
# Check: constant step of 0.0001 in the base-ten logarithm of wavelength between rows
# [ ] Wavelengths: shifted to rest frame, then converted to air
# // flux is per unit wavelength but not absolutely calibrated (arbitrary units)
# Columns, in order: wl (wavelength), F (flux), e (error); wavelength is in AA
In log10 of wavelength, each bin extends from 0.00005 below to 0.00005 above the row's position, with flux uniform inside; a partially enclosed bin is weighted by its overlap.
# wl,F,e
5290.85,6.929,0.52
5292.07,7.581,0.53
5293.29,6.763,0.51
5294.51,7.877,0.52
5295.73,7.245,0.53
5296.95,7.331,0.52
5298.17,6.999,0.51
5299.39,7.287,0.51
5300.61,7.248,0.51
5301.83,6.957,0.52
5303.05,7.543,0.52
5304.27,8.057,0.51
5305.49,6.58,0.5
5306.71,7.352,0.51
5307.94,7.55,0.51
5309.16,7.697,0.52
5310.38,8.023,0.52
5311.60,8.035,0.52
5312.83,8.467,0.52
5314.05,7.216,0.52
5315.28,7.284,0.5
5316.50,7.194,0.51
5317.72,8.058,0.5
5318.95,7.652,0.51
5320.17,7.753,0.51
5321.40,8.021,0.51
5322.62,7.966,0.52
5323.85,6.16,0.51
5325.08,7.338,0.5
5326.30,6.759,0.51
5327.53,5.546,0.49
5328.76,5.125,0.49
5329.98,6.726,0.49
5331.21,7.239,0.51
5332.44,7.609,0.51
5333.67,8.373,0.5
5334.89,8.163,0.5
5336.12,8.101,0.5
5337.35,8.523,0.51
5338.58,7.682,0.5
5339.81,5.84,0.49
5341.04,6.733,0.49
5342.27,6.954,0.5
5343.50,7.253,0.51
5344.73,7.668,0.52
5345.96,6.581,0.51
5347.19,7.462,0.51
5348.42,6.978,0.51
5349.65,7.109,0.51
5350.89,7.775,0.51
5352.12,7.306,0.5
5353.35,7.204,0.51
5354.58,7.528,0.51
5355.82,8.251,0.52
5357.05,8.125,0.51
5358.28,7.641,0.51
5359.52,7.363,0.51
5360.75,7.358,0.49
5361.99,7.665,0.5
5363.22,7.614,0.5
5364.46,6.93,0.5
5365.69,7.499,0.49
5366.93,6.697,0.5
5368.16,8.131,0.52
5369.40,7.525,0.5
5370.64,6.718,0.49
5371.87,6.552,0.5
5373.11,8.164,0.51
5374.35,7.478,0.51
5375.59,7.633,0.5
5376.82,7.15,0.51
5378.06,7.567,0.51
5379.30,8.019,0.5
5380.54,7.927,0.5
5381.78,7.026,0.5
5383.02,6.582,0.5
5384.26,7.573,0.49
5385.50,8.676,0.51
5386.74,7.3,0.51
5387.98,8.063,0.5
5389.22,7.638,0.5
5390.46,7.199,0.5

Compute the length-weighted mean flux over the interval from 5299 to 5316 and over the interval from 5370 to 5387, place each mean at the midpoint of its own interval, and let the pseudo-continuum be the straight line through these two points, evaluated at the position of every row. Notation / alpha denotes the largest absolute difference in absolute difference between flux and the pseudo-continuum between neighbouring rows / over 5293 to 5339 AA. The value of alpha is 1.6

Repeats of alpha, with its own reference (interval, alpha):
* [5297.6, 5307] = 0.8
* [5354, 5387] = 1.1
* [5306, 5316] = 0.6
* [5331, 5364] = 1.5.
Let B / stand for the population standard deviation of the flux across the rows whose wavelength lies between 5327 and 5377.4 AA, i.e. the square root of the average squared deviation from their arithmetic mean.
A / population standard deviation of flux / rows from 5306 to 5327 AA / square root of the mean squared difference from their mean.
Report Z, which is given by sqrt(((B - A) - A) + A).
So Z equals 0.42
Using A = 0.54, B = 0.72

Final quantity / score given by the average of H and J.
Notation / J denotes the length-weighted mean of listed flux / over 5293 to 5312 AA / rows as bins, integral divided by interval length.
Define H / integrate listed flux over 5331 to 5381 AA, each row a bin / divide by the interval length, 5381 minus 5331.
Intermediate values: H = 7.47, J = 7.41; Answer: 7.44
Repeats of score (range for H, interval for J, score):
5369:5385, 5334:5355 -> 7.37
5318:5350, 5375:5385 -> 7.33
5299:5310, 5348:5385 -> 7.41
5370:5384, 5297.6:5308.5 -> 7.32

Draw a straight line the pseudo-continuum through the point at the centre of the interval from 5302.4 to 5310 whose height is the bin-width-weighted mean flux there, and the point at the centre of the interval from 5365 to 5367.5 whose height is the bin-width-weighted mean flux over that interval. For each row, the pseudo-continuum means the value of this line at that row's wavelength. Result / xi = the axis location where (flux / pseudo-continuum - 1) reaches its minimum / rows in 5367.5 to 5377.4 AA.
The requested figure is 5371.87 AA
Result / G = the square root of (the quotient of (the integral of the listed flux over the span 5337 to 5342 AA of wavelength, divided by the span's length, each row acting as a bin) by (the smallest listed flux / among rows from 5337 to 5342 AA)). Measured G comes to 1.10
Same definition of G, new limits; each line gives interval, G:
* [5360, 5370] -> 1.05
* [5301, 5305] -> 1.04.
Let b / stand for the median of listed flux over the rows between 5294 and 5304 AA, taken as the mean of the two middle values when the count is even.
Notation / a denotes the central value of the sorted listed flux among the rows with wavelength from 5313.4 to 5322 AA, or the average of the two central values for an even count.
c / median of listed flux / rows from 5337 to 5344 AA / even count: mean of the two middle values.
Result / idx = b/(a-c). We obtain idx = 13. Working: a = 7.65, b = 7.27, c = 7.10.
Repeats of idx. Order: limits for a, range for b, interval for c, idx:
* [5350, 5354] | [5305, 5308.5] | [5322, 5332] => 13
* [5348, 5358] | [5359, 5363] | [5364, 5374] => 36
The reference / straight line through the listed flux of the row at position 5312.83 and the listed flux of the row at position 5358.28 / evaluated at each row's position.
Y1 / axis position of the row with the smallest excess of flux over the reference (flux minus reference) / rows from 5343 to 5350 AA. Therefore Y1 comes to 5345.96 AA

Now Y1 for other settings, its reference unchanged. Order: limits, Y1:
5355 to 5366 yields 5364.46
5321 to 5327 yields 5323.85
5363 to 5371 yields 5366.93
